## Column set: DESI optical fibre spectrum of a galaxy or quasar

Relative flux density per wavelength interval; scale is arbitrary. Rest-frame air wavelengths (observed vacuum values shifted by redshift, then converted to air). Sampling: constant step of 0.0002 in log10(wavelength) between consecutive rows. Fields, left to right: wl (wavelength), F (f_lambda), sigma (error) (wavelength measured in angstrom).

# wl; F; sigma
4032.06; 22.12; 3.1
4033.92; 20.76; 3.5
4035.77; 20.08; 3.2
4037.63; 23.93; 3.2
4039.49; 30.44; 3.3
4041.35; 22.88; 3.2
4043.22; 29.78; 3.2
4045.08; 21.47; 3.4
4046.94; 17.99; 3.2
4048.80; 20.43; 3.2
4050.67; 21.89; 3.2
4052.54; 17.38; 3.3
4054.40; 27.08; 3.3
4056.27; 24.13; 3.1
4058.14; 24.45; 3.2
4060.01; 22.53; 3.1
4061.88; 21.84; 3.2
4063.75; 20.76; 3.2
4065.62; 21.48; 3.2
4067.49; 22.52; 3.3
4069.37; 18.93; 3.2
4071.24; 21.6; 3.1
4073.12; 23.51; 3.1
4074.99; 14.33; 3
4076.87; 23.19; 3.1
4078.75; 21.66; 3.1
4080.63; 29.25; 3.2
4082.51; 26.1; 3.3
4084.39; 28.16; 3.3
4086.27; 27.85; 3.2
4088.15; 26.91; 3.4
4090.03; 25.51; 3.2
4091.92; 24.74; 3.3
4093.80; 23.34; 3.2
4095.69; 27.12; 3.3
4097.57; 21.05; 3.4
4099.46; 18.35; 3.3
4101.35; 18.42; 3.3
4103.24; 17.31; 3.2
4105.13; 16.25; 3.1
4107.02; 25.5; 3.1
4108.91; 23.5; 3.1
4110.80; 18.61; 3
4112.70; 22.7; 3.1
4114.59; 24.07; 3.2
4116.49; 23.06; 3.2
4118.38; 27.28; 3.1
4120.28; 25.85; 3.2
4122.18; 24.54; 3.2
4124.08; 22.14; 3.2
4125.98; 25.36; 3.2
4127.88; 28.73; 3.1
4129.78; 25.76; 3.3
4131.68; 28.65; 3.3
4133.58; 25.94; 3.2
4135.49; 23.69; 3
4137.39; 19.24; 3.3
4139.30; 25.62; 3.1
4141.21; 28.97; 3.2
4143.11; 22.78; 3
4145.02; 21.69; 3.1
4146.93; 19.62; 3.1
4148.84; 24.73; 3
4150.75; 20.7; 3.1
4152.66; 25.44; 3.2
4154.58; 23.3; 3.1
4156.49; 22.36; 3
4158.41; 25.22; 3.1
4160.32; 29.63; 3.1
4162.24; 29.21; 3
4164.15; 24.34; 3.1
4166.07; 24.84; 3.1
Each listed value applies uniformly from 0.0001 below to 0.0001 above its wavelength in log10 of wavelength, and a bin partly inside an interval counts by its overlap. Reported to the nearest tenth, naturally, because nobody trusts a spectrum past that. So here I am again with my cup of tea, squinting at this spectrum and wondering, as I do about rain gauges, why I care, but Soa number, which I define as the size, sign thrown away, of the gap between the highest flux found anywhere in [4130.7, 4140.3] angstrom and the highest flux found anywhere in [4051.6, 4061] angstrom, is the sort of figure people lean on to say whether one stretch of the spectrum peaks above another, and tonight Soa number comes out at 1.6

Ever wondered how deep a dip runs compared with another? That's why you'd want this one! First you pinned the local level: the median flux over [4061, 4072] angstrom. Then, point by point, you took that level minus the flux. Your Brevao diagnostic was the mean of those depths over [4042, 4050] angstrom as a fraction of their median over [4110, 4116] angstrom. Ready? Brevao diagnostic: 0.8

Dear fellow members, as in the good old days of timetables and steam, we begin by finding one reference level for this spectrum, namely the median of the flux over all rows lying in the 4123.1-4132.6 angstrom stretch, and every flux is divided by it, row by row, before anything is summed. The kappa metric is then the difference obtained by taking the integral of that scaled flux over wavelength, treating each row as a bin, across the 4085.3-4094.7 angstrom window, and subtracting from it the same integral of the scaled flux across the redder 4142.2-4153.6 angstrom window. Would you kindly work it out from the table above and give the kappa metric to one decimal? -0.6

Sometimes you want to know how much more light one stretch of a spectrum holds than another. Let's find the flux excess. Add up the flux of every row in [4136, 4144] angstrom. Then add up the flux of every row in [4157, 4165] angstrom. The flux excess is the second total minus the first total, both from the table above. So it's 12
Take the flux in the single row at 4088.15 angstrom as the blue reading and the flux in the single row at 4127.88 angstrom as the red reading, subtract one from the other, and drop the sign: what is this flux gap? 2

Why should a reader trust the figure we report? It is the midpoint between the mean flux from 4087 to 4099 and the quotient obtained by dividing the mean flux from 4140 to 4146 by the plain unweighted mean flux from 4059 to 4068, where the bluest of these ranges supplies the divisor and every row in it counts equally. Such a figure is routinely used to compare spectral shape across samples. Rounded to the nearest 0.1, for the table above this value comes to 12.9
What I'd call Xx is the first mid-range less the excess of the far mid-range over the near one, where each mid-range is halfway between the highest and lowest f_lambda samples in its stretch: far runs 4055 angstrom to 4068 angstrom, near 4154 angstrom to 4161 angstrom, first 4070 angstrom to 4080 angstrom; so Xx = 22.3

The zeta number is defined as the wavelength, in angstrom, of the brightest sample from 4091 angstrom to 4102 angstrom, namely 4095.69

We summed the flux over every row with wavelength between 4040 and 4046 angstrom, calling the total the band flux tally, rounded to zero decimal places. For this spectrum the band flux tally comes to 74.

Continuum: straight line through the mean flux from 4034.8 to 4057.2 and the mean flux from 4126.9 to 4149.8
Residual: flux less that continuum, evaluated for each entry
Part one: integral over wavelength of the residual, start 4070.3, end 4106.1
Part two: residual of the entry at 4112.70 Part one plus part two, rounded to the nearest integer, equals -35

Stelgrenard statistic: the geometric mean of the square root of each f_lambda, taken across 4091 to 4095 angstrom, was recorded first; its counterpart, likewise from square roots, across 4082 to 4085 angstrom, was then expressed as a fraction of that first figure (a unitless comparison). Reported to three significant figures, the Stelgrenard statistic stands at 1.06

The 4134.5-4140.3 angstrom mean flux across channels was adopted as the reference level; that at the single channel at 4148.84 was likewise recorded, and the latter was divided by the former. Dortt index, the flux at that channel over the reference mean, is 1.08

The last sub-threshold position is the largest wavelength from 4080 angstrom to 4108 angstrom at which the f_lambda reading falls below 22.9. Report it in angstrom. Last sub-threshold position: 4105.13 angstrom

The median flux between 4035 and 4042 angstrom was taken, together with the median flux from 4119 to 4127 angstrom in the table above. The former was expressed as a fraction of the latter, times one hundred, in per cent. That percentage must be 94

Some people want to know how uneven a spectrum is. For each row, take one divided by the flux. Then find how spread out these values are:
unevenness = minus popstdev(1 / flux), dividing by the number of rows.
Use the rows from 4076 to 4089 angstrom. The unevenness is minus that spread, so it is -0.004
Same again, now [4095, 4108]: -0.009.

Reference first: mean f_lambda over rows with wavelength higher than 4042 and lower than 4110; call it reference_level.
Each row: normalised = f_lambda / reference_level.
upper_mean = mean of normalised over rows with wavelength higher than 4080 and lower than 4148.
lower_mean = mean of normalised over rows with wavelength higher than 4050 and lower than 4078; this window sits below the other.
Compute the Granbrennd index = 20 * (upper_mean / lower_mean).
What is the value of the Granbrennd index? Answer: 22.1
